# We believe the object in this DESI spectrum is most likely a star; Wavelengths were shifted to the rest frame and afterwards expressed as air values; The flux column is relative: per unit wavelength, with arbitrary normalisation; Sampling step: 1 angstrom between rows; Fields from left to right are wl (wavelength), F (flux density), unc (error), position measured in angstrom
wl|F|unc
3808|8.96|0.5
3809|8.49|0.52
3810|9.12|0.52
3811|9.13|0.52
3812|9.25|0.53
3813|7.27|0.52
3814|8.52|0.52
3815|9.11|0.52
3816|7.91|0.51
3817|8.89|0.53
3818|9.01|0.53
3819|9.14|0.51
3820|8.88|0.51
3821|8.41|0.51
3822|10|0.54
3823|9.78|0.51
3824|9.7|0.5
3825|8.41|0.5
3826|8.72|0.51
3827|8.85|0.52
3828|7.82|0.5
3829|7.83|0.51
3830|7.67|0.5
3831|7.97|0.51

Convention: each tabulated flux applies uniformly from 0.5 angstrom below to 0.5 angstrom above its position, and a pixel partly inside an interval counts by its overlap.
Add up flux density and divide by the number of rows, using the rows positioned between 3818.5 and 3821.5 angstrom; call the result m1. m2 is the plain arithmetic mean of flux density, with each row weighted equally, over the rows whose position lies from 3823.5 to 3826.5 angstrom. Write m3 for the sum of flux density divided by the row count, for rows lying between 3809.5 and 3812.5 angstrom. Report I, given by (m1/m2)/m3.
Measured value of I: 0.107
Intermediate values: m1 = 8.81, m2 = 8.94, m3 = 9.2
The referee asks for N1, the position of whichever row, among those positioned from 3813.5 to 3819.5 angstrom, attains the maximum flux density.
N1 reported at 3819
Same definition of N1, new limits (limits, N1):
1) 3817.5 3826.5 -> 3822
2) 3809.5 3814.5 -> 3812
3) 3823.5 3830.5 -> 3824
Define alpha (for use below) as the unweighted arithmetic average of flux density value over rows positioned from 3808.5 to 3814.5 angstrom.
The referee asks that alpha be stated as 8.63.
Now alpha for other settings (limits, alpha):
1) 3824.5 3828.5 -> 8.45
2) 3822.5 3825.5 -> 9.30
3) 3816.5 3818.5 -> 8.95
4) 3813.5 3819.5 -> 8.76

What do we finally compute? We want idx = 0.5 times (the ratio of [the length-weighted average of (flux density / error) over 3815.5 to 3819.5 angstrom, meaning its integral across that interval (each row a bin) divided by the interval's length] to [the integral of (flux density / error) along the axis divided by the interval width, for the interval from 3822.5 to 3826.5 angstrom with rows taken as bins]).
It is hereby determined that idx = 0.464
